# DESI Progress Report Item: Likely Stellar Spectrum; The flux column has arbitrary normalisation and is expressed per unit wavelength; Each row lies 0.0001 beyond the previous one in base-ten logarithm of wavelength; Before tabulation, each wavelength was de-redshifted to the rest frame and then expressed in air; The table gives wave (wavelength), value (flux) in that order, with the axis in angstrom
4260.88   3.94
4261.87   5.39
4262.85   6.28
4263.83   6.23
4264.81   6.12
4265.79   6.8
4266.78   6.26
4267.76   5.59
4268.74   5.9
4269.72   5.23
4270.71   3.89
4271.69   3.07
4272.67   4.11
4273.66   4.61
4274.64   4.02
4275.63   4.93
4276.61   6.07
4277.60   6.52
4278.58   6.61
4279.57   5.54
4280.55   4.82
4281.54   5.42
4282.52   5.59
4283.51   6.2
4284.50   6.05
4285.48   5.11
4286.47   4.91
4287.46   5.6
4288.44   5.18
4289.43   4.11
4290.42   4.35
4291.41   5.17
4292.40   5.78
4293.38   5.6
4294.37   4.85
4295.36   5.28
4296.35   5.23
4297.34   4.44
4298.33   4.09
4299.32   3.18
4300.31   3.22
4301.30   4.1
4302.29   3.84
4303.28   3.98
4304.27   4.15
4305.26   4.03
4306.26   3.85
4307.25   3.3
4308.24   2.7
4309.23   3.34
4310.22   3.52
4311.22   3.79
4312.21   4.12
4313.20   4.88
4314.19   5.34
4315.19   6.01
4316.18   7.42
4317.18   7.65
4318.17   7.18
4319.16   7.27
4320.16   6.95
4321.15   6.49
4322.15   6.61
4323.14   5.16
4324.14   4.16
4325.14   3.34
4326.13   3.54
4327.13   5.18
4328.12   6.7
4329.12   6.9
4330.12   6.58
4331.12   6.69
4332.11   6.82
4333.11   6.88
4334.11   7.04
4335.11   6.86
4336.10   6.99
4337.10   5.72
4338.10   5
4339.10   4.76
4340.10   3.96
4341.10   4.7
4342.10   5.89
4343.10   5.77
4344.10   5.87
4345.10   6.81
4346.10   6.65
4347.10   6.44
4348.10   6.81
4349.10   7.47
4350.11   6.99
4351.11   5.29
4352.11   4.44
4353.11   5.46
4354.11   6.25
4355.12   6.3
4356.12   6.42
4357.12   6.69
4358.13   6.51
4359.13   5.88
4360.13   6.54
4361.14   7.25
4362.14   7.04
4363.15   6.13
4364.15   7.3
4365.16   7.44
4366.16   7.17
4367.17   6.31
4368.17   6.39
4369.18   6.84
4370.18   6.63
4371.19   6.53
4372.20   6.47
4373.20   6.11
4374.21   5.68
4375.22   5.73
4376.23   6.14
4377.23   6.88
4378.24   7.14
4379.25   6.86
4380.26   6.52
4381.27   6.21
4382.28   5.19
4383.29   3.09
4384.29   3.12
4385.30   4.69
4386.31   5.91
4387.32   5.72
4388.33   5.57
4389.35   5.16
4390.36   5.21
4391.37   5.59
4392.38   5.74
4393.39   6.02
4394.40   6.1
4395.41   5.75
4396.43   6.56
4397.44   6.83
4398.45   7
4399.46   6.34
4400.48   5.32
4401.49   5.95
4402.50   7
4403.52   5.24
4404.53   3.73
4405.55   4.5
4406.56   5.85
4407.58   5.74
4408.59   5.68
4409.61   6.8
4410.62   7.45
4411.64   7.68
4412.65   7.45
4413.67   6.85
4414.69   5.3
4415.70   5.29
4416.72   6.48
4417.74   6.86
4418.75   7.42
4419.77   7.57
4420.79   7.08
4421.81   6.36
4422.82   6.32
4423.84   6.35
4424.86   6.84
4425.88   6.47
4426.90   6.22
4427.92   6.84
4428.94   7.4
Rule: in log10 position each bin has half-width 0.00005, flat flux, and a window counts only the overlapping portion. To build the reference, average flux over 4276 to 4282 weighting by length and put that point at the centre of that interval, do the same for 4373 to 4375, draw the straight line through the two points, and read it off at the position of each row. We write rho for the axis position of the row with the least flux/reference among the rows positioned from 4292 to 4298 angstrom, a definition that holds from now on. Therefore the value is 4297.34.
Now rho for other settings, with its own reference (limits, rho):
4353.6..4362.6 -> 4359.13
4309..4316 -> 4309.23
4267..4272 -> 4271.69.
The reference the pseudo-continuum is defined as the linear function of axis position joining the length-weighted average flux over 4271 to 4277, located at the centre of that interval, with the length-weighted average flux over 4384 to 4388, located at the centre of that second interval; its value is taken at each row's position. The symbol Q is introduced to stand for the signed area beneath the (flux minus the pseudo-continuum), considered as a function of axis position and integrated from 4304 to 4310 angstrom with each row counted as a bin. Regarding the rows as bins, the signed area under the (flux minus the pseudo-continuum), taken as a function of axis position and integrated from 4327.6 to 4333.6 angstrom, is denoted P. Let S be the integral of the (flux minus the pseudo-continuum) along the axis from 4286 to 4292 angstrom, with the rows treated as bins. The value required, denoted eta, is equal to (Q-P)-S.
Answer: -21.0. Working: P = 12.3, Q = -6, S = 2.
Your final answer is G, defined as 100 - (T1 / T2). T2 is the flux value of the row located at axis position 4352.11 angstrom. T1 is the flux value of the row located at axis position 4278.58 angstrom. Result 98.5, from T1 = 6.61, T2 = 4.44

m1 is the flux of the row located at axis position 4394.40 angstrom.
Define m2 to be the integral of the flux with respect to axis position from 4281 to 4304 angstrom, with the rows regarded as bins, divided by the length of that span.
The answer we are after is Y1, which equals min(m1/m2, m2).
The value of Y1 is 1.3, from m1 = 6.1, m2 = 4.8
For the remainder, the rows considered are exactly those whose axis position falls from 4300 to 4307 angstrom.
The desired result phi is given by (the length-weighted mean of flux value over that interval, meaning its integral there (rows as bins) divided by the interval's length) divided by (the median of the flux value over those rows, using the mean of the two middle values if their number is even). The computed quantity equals 0.97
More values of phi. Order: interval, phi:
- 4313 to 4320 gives 0.92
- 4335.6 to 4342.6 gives 1.06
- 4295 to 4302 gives 1.02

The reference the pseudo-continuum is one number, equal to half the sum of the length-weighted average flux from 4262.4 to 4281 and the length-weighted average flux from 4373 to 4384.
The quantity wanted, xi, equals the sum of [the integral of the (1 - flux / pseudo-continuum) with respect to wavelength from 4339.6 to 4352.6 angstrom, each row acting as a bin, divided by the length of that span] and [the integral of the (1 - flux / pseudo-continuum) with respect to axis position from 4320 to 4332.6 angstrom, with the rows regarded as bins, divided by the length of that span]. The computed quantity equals -0.07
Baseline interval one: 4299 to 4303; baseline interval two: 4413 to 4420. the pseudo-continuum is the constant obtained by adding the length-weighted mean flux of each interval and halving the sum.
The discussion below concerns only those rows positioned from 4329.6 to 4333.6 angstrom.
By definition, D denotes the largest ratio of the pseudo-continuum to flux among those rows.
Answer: 0.8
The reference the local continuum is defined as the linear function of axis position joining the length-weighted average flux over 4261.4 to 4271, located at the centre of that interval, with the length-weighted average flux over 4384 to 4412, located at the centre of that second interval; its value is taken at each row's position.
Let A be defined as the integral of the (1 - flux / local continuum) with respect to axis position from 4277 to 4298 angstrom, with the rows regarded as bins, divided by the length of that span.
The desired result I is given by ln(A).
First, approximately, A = 0.08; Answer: -2.5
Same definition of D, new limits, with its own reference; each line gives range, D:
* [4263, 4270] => 1.0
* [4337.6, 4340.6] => 1.3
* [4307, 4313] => 1.9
